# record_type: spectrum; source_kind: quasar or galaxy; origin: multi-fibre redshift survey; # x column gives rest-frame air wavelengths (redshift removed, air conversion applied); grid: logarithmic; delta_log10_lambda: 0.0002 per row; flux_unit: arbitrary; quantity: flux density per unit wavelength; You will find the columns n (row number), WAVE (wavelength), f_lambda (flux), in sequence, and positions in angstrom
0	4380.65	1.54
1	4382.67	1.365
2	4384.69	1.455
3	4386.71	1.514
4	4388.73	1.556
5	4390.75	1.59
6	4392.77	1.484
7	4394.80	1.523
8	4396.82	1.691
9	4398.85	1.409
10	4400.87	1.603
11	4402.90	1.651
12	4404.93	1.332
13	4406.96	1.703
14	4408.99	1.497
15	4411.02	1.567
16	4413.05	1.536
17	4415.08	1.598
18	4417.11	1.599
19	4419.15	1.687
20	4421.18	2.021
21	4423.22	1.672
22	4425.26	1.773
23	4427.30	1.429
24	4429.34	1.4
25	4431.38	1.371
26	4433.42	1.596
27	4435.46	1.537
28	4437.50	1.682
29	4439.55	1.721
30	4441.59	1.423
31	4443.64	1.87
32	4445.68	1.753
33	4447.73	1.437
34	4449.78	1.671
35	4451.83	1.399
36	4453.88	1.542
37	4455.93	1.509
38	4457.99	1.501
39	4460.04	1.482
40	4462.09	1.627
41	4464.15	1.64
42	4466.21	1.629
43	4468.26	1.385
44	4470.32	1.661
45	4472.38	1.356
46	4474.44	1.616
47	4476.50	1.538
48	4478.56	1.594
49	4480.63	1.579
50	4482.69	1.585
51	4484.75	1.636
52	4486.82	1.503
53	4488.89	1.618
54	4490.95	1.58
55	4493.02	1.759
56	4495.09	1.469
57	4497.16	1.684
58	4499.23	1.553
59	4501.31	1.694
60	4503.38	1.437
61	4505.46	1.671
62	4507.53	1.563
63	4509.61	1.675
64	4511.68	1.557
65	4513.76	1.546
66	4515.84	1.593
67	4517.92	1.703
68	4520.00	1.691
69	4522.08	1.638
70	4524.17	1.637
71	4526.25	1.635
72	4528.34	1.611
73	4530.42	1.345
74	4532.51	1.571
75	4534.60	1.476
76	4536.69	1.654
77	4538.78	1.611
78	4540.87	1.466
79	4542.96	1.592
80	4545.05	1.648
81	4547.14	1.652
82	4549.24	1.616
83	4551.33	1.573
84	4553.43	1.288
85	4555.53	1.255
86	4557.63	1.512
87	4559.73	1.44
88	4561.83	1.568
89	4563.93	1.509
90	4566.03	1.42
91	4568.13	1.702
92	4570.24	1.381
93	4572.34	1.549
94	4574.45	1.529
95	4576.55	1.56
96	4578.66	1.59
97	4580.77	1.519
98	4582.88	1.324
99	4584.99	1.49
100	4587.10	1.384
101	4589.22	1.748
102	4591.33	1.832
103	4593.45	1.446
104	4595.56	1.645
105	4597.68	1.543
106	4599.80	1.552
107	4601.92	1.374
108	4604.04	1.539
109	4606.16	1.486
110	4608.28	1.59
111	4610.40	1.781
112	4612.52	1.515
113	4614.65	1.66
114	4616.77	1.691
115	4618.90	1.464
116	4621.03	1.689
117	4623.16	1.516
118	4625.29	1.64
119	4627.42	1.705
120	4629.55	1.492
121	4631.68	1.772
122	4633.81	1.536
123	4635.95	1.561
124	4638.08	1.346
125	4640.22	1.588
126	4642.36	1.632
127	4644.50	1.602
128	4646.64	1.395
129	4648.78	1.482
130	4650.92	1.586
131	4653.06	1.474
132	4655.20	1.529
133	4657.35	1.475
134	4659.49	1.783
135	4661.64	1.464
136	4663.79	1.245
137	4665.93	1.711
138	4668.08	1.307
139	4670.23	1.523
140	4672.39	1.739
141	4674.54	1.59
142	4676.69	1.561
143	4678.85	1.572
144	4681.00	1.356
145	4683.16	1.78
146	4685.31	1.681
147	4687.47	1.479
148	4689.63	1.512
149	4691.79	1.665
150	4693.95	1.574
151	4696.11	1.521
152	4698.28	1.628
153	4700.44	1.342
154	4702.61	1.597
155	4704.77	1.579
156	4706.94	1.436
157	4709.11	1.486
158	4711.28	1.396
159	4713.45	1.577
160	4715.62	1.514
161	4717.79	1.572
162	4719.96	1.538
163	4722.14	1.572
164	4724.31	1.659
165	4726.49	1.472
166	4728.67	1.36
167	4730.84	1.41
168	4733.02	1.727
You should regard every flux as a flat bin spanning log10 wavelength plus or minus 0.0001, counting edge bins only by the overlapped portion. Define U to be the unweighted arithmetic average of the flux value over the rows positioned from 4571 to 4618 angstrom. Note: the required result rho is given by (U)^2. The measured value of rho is 2.44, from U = 1.56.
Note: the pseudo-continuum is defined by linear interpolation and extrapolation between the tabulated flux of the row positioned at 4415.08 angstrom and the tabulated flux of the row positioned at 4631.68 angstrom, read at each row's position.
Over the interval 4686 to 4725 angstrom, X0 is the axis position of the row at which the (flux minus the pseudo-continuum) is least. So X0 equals 4700.44 angstrom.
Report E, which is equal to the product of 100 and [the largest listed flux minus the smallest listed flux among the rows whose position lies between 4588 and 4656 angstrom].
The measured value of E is 49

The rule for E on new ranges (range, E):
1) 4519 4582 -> 45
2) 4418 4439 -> 65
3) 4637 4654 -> 29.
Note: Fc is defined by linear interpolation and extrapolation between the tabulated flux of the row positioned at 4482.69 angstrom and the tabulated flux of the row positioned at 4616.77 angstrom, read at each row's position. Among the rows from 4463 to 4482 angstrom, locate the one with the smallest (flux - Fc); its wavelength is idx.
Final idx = 4472.38 angstrom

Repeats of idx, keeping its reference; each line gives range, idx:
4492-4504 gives 4503.38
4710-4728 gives 4711.28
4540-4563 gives 4555.53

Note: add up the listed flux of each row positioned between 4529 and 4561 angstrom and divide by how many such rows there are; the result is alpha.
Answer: 1.51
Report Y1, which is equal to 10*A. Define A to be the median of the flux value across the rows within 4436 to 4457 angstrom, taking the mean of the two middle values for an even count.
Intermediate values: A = 1.61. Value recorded 16.1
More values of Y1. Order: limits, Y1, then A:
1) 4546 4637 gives 15.4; 1.54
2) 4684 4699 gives 15.7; 1.57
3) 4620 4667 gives 15.5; 1.55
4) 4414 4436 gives 16.0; 1.60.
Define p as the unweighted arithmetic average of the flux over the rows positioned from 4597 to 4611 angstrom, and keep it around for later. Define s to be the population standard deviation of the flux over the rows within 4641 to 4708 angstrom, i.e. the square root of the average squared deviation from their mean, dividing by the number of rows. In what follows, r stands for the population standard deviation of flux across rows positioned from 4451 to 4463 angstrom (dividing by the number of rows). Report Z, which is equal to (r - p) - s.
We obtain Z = -1.61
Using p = 1.55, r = 0.068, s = 0.13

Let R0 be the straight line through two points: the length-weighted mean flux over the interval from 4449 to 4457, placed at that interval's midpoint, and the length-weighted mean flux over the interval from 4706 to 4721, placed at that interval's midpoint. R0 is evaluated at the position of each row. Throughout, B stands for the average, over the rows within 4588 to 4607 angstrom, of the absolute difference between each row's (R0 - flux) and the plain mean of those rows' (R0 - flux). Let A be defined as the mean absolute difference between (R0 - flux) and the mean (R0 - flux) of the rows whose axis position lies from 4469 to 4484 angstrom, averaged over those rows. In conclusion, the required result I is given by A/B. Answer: 0.59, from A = 0.065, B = 0.112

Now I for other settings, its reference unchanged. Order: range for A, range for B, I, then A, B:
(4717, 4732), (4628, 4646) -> 1.01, 0.084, 0.083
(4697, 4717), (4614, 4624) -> 0.89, 0.081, 0.091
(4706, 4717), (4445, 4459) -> 0.55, 0.053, 0.095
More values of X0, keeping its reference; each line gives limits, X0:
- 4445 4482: 4472.38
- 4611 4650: 4638.08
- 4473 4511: 4503.38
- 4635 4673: 4663.79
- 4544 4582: 4555.53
